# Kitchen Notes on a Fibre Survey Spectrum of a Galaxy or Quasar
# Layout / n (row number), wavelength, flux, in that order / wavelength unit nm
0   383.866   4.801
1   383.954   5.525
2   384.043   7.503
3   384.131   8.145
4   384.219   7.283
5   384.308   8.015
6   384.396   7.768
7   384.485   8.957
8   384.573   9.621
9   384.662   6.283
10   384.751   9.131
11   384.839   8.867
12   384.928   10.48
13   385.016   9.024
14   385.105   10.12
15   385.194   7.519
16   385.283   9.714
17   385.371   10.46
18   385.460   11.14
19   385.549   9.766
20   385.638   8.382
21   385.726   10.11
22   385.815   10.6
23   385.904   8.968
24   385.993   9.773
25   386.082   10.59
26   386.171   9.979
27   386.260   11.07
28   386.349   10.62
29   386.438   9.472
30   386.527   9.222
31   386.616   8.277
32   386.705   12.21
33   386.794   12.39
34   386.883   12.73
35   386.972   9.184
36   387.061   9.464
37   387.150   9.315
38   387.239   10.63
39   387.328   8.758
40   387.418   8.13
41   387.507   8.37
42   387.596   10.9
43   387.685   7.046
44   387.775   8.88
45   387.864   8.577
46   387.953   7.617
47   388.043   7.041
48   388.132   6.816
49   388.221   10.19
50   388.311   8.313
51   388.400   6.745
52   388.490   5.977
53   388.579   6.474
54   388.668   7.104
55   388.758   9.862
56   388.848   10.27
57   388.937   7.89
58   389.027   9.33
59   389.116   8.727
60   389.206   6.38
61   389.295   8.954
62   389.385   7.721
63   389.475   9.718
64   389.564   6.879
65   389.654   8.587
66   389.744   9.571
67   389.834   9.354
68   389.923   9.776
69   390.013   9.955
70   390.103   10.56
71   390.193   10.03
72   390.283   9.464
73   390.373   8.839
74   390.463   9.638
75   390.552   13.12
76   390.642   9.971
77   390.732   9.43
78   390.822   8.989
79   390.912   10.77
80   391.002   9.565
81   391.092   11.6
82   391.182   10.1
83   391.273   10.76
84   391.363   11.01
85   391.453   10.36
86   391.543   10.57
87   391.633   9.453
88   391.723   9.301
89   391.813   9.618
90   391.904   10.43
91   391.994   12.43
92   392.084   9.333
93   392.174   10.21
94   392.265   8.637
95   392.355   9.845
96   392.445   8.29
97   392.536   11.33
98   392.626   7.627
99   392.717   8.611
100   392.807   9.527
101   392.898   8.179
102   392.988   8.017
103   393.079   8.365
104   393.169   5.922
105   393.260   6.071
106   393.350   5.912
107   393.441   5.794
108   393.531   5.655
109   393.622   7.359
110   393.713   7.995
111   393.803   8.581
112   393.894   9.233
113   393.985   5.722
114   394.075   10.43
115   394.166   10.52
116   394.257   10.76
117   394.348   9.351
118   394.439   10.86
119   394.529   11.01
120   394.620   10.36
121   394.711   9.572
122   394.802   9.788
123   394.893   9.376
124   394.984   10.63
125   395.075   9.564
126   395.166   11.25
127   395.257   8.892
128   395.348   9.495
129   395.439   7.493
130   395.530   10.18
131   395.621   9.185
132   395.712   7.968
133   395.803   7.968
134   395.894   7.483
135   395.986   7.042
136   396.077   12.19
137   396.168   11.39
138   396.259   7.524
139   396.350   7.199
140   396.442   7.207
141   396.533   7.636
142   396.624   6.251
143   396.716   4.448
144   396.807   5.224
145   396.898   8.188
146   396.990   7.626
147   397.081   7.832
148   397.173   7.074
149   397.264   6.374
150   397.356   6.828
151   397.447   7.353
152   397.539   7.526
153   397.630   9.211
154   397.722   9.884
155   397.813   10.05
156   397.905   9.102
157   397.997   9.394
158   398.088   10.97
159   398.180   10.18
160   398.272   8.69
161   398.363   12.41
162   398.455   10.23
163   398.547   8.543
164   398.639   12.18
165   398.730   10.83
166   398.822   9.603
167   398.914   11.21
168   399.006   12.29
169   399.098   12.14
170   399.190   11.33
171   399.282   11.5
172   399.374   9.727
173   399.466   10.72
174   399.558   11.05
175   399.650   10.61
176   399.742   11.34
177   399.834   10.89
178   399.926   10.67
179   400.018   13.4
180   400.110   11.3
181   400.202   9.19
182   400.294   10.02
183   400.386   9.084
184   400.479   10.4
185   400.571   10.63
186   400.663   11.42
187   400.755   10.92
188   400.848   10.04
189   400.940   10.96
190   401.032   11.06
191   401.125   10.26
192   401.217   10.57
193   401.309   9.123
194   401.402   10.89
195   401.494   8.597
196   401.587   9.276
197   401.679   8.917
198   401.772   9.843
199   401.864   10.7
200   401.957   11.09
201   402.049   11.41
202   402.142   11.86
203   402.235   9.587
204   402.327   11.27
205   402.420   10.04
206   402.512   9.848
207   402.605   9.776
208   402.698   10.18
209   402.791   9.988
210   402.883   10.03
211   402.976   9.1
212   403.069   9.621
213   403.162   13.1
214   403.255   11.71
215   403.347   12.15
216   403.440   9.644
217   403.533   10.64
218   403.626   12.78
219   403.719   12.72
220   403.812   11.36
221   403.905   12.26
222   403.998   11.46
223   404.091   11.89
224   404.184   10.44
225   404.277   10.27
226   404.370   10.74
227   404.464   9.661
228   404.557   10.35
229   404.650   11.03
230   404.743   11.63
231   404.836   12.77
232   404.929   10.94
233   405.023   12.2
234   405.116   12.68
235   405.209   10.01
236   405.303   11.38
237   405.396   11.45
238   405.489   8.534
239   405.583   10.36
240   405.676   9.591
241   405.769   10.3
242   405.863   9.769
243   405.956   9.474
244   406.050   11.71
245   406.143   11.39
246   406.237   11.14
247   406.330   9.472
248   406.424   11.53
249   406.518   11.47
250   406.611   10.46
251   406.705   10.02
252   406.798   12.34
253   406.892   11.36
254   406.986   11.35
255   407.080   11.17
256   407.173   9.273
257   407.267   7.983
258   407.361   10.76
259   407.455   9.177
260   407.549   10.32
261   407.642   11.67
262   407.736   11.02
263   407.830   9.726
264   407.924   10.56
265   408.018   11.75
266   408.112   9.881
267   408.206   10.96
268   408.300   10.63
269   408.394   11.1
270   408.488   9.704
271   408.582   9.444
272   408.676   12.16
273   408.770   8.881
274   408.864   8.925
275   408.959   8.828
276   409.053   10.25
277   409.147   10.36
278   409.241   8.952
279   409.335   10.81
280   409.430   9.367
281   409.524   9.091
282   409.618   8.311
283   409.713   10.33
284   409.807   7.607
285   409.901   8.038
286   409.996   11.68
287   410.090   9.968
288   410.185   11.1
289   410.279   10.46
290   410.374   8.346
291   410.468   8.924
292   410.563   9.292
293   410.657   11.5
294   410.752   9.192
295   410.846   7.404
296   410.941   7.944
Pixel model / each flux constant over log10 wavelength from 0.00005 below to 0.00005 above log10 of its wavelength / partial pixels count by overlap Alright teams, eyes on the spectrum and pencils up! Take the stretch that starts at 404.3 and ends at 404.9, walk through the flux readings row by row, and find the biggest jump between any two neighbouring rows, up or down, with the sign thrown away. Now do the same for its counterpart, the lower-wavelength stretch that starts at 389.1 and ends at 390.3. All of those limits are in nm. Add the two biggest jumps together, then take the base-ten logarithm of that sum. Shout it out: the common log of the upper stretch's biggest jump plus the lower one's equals 0.600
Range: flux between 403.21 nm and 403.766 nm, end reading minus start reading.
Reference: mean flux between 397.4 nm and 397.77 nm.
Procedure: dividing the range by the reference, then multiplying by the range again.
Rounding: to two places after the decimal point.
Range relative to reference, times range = 0.12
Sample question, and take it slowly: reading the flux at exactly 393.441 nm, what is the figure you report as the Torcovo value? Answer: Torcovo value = 5.794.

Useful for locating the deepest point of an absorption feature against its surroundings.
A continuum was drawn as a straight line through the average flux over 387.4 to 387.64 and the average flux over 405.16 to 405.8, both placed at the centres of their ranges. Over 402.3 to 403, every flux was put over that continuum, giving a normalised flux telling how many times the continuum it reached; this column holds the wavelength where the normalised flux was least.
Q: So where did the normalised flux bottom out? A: 402.976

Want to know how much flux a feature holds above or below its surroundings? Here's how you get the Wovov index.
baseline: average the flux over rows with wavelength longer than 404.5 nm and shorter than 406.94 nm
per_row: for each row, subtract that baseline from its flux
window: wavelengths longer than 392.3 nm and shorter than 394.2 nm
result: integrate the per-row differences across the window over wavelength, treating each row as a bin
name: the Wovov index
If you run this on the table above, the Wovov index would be -5.4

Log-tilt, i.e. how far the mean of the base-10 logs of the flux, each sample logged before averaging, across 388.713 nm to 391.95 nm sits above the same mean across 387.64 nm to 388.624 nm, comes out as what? 0.10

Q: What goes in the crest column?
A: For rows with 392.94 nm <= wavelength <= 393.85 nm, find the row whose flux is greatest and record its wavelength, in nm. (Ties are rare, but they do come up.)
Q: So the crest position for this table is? 393.803 nm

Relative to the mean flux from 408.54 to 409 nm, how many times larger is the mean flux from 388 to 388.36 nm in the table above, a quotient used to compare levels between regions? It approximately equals 0.84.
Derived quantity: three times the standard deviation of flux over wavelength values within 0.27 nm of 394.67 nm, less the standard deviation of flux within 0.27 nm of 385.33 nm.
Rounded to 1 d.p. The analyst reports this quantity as 0.8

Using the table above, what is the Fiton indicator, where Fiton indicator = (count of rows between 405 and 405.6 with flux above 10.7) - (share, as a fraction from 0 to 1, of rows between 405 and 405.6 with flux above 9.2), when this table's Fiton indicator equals 3.1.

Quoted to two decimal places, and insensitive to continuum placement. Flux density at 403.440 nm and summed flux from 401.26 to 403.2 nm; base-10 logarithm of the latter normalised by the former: 1.35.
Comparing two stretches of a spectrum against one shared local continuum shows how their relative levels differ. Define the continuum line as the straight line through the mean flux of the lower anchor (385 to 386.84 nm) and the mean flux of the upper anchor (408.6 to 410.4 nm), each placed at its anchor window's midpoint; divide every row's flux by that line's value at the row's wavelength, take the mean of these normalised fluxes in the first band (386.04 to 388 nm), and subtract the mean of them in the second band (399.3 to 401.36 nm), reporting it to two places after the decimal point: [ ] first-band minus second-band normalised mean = -0.11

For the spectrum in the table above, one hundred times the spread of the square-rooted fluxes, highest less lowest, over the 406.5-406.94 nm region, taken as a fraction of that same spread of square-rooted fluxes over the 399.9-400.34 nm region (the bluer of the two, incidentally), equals 55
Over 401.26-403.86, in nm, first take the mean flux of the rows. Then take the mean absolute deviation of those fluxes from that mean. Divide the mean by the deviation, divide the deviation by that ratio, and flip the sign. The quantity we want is -0.103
